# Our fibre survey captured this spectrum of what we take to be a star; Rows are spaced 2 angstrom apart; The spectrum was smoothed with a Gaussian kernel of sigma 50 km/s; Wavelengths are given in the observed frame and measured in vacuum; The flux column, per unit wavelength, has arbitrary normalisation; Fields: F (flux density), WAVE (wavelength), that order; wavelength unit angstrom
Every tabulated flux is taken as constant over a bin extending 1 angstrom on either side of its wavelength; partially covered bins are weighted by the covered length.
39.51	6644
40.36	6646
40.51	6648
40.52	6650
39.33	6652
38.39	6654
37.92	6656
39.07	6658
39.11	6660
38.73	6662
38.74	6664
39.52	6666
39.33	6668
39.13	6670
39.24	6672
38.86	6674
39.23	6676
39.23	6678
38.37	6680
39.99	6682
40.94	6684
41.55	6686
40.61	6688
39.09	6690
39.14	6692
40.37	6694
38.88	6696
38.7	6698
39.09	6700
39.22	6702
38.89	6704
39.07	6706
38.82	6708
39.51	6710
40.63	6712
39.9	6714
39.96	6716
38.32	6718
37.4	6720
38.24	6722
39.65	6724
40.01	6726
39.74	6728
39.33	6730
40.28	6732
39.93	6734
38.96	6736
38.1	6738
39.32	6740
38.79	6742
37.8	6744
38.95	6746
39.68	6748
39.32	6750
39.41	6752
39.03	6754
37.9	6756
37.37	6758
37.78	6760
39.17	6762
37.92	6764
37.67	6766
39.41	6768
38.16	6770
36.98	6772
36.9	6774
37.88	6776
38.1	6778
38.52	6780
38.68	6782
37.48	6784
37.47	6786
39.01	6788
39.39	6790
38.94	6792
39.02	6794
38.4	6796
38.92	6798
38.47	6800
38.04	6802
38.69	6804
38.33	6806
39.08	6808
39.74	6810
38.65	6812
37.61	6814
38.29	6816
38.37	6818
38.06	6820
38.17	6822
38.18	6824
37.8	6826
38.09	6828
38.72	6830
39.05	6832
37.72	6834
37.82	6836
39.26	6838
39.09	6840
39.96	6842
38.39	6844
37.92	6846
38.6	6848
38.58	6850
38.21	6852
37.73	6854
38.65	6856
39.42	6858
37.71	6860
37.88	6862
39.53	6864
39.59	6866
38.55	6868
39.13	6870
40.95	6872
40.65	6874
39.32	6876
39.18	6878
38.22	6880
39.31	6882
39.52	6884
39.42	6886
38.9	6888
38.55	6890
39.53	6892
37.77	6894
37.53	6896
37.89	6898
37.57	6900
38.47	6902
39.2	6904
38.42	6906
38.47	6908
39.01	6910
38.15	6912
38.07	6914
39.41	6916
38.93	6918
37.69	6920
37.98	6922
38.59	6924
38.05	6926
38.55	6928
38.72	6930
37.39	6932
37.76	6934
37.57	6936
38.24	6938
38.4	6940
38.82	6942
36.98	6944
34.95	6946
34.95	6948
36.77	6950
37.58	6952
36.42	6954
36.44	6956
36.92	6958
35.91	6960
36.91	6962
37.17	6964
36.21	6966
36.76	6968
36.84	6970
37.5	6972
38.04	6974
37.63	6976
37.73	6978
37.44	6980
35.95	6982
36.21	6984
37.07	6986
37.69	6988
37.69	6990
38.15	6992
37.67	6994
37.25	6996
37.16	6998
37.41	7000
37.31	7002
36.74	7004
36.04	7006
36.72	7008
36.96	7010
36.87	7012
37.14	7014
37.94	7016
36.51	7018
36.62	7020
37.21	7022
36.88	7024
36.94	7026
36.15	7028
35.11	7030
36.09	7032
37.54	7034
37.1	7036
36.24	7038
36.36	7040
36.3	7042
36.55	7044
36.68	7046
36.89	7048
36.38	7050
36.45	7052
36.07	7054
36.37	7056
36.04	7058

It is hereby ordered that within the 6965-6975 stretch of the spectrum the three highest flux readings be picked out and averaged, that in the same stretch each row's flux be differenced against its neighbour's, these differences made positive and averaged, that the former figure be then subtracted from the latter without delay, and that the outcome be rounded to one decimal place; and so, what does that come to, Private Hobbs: -37.0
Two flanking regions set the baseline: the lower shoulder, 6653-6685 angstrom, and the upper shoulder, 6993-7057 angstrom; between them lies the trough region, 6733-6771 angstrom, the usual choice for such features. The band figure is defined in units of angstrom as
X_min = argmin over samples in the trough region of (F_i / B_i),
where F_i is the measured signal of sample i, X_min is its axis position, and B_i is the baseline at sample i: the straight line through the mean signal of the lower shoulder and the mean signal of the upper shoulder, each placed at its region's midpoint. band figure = 6758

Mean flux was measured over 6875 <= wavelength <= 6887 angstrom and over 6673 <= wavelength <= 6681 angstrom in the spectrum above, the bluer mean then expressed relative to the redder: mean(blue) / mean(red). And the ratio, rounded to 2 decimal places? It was 0.99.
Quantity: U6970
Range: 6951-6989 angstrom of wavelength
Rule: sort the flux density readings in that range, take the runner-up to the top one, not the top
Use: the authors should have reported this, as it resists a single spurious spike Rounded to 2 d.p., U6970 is 37.73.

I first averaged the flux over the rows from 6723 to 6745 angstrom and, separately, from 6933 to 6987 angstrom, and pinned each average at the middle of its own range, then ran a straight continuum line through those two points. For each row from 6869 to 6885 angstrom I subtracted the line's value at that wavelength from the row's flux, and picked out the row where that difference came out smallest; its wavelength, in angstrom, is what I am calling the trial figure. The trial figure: 6880 angstrom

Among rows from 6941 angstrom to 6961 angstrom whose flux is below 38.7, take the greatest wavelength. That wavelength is 6960 angstrom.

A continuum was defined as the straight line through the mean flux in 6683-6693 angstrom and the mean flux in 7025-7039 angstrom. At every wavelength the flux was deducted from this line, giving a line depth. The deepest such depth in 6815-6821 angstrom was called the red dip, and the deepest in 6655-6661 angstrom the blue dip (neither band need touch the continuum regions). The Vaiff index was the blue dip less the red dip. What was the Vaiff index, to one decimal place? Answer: 2.0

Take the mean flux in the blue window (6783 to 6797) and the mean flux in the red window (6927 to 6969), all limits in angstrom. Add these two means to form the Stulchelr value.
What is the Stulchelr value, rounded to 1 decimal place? 75.6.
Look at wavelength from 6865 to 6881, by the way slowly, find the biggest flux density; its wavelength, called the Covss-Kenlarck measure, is 6872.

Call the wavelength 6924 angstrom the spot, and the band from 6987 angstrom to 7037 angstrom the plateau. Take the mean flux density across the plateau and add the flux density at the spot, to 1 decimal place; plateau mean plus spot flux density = 75.6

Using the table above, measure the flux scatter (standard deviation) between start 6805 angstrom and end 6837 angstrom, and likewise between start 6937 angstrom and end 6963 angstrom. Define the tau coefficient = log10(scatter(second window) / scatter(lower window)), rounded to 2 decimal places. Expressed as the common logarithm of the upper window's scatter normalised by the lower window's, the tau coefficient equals 0.32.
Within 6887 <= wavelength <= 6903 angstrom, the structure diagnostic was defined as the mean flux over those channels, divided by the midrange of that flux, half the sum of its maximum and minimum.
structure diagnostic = 0.99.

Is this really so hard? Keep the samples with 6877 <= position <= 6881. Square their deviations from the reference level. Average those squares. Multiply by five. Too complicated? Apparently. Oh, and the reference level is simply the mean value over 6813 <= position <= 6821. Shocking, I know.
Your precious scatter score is 3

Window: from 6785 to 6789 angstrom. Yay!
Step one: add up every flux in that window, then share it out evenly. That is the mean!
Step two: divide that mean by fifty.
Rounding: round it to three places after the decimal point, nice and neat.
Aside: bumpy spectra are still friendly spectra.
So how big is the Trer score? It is 0.765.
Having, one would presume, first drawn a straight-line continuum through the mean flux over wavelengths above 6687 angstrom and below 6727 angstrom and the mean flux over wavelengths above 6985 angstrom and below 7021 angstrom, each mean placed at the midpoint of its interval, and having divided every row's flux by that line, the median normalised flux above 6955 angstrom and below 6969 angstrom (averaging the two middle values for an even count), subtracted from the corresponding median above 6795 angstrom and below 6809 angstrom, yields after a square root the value 0.12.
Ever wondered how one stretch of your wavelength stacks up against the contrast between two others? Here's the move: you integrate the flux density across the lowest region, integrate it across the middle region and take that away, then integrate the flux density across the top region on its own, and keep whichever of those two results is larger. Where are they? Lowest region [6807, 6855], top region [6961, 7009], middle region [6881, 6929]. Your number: 1783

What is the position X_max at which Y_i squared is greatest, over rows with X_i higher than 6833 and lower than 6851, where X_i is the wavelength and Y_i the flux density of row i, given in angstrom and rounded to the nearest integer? 6842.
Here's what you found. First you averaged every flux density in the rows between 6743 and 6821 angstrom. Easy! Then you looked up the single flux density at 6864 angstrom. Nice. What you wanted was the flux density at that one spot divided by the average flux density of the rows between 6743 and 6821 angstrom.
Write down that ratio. 1.03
